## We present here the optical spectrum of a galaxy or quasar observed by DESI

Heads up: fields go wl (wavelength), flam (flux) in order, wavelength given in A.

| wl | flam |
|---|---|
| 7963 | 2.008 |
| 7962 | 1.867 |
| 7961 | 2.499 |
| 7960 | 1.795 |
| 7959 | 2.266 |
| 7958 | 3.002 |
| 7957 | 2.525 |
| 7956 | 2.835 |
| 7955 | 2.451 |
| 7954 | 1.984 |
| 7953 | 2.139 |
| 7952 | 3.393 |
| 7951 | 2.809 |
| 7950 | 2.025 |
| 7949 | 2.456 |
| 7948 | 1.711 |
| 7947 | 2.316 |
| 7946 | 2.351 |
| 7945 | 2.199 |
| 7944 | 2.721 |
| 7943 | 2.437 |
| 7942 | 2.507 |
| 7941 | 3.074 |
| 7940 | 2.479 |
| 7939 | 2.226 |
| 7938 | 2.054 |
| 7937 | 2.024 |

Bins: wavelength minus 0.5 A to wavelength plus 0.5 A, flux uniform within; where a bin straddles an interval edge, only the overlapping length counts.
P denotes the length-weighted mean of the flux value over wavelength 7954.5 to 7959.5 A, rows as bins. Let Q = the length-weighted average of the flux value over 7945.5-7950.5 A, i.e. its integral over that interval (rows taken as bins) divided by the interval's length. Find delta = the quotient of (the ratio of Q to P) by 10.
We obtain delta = 0.083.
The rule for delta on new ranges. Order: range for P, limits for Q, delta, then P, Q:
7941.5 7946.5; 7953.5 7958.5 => 0.105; 2.44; 2.56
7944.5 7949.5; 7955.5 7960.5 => 0.113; 2.21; 2.48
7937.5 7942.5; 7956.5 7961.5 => 0.098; 2.47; 2.42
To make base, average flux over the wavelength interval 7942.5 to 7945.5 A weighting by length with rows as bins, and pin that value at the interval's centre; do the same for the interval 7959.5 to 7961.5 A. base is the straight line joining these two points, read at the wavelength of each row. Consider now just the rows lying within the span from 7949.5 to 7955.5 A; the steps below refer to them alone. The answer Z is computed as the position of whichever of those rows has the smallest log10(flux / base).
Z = 7950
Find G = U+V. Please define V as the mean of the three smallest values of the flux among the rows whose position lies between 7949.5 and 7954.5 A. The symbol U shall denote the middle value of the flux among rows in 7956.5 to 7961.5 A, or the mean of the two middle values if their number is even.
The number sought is 4.55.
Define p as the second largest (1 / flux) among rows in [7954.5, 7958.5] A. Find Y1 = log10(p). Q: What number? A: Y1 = -0.40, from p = 0.40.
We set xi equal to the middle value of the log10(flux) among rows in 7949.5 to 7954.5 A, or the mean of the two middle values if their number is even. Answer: 0.33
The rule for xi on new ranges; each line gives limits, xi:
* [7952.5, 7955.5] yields 0.33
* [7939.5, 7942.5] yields 0.40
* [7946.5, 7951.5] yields 0.36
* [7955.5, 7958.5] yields 0.45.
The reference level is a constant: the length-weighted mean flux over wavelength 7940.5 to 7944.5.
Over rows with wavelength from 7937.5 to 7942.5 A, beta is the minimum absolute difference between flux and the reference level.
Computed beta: 0.18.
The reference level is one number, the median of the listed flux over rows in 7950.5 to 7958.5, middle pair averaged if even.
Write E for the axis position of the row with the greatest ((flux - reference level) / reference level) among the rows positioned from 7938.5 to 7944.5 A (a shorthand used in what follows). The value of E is 7941 A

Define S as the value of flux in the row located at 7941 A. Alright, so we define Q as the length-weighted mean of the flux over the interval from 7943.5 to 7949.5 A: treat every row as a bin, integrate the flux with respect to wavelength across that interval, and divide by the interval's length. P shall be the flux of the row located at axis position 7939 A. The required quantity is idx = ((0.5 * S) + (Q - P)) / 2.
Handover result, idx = 0.8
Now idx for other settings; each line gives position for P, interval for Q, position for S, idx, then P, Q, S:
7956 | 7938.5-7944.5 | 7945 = 0.4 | 2.835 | 2.57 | 2.199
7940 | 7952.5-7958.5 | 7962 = 0.5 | 2.479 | 2.49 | 1.867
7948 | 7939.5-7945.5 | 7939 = 1.0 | 1.711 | 2.57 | 2.226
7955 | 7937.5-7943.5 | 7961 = 0.6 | 2.451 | 2.46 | 2.499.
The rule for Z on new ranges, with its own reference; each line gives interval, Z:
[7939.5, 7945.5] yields 7945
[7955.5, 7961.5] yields 7960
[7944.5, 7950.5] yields 7948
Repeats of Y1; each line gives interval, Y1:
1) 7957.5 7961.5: -0.36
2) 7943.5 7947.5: -0.36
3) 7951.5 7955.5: -0.33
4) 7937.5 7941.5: -0.35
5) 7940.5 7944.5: -0.40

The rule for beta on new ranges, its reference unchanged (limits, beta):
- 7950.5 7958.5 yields 0.12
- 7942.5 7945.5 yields 0.04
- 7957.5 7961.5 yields 0.19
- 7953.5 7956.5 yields 0.15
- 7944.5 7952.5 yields 0.12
